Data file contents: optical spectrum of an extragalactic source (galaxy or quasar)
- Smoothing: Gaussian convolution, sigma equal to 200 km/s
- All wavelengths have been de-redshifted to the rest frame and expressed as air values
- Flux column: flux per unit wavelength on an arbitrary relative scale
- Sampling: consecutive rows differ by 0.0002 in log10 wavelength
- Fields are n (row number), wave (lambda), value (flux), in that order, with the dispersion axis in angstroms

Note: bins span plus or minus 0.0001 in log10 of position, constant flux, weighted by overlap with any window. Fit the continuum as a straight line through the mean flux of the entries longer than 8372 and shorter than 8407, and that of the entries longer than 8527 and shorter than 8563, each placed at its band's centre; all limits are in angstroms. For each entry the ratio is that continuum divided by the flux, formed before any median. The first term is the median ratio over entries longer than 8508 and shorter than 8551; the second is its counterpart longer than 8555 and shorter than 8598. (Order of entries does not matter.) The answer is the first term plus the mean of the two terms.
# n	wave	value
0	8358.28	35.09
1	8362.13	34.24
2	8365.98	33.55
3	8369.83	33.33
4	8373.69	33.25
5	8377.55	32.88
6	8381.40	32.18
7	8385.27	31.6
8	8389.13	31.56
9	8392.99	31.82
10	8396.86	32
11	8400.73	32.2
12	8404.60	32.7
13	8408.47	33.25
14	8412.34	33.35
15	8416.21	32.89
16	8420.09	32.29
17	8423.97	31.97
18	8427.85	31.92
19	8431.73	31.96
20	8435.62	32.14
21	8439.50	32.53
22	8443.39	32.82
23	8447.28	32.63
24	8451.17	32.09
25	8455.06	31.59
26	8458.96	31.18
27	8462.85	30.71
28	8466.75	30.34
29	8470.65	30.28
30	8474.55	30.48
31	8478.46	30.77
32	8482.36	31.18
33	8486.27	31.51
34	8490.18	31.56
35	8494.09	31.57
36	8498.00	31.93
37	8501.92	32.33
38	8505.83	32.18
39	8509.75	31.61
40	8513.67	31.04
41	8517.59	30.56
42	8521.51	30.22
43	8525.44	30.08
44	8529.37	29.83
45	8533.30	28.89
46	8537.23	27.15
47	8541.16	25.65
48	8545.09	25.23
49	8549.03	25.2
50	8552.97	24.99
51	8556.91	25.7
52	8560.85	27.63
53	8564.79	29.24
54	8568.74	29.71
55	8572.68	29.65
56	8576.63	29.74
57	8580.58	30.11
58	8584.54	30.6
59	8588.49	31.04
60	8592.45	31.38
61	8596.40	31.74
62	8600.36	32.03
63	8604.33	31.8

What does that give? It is 1.80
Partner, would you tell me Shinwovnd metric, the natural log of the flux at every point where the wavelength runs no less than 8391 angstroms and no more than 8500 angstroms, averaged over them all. 3.46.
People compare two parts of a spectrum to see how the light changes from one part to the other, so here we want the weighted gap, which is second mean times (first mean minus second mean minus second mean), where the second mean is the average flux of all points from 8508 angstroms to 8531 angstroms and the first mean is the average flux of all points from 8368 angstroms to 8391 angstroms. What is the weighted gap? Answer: -875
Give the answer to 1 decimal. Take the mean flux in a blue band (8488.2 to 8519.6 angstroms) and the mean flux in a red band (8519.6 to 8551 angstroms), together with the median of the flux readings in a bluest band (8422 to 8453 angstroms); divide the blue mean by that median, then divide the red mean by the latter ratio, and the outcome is 28.2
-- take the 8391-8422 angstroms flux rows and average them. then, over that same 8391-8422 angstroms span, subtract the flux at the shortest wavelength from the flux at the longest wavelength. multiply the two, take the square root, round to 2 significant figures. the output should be 3.9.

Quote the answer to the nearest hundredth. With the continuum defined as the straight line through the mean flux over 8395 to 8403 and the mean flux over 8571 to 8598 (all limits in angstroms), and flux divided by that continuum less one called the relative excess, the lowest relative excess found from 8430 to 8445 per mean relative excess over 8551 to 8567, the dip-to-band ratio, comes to -0.03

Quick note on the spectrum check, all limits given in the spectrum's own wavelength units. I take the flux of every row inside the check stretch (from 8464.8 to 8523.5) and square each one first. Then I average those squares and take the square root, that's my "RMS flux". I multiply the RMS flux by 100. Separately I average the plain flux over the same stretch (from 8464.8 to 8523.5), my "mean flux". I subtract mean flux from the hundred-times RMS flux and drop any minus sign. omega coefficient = 3087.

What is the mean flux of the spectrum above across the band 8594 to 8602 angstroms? 31.9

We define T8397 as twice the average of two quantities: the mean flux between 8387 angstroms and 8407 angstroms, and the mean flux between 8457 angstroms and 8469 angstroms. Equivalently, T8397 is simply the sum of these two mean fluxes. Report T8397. 62.8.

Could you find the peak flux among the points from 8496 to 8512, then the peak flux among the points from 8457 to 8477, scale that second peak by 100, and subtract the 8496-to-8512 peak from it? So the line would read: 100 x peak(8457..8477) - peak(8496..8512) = 3086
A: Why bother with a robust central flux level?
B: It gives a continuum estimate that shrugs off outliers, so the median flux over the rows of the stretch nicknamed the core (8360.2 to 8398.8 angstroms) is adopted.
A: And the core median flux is 32.5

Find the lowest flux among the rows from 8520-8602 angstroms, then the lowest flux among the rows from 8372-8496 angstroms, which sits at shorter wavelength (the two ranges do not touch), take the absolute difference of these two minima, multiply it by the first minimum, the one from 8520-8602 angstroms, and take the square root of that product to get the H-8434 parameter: 11.5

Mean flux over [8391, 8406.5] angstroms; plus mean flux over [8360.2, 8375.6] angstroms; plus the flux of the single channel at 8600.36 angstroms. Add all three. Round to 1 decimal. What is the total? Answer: 97.8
